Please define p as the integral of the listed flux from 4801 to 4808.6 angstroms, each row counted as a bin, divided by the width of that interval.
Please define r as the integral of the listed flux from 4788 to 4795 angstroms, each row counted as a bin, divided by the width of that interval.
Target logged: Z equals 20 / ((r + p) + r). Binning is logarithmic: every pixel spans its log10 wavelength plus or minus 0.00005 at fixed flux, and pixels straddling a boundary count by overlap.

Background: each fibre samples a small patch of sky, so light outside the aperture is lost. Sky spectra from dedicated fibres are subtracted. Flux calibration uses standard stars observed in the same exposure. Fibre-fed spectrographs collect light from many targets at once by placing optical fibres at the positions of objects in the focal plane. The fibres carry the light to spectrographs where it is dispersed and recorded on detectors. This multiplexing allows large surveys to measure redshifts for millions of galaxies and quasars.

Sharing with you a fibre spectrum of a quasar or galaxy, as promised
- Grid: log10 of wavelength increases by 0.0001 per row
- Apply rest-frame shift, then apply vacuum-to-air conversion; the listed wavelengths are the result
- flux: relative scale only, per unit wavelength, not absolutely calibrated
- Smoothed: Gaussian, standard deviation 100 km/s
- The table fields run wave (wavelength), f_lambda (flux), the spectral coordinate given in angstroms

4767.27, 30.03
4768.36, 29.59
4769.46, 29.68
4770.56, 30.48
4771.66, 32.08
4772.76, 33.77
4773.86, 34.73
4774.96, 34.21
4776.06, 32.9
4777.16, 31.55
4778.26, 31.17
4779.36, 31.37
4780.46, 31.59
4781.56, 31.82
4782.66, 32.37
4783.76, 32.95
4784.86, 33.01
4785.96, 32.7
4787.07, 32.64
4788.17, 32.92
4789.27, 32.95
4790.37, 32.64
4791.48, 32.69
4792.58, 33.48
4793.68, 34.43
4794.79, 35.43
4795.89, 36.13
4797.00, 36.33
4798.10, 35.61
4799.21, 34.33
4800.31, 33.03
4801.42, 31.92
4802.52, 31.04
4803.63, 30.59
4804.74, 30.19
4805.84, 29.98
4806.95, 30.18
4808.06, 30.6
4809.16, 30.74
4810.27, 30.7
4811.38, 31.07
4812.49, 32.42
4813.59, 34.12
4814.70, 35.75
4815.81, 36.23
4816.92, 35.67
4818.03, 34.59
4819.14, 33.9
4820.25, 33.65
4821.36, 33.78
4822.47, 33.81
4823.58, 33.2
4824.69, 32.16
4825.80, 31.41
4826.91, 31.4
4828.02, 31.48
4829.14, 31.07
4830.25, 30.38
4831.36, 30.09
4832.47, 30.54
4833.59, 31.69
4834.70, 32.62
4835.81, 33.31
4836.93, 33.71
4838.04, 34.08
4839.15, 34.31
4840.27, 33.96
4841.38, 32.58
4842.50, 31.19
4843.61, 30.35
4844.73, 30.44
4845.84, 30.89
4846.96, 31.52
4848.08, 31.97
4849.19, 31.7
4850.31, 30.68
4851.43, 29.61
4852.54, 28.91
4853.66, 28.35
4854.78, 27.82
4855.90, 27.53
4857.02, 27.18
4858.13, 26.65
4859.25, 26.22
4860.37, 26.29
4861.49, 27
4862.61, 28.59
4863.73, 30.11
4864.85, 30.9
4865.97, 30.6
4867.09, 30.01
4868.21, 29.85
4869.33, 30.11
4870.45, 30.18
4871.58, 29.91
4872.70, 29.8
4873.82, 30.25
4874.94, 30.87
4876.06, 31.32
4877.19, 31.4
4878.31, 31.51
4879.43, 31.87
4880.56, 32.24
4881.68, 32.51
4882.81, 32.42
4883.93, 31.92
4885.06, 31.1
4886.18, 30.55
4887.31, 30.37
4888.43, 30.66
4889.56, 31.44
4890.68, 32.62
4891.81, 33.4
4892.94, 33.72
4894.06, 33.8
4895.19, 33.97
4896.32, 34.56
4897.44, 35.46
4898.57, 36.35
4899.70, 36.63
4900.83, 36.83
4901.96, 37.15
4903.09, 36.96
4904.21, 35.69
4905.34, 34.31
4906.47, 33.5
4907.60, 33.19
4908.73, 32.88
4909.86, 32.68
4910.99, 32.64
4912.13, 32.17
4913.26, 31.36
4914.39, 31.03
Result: 0.205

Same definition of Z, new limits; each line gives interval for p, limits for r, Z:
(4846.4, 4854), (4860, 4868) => 0.225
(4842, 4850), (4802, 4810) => 0.217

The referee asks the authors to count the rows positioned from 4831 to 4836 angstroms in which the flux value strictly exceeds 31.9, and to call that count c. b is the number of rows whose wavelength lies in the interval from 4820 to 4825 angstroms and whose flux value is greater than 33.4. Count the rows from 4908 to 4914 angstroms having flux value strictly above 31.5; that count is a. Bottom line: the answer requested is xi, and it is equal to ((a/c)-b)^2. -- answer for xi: 1.0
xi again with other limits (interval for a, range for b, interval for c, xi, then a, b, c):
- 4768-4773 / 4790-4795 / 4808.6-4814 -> 4.0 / 2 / 3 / 2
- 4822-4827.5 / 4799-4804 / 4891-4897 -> 0.2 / 3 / 1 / 5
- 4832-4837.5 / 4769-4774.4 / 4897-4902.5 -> 1.4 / 4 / 2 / 5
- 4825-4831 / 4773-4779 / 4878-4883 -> 4.0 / 0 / 2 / 3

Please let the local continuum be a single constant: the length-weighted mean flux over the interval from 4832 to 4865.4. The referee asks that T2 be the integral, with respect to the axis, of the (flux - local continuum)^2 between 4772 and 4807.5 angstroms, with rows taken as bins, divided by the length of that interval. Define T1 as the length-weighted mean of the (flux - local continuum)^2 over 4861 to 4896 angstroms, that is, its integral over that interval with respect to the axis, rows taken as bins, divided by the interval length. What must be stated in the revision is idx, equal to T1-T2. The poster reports -6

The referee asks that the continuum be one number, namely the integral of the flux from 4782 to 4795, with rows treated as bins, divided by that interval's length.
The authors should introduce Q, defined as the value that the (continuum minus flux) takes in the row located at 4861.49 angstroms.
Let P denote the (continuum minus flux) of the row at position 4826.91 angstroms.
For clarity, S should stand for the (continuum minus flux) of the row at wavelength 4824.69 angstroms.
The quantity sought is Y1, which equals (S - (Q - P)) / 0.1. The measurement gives -34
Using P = 1.7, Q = 6.1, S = 0.95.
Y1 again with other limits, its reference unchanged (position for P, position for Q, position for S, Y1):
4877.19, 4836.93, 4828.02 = 39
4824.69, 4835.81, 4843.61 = 39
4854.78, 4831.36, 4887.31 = 50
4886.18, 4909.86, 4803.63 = 47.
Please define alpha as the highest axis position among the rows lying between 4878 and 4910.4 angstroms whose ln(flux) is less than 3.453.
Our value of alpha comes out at 4889.56 angstroms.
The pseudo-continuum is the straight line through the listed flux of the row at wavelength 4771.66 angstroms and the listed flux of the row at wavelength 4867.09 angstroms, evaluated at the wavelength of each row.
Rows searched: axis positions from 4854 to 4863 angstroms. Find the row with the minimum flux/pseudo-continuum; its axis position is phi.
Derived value 4859.25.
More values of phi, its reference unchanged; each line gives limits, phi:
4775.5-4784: 4778.26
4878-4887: 4886.18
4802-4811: 4805.84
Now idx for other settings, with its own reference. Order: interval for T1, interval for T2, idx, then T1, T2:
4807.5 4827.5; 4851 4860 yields 3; 11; 8.0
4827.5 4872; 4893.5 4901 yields -21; 4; 25.8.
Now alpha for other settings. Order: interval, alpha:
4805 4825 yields 4811.38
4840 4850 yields 4846.96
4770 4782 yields 4780.46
